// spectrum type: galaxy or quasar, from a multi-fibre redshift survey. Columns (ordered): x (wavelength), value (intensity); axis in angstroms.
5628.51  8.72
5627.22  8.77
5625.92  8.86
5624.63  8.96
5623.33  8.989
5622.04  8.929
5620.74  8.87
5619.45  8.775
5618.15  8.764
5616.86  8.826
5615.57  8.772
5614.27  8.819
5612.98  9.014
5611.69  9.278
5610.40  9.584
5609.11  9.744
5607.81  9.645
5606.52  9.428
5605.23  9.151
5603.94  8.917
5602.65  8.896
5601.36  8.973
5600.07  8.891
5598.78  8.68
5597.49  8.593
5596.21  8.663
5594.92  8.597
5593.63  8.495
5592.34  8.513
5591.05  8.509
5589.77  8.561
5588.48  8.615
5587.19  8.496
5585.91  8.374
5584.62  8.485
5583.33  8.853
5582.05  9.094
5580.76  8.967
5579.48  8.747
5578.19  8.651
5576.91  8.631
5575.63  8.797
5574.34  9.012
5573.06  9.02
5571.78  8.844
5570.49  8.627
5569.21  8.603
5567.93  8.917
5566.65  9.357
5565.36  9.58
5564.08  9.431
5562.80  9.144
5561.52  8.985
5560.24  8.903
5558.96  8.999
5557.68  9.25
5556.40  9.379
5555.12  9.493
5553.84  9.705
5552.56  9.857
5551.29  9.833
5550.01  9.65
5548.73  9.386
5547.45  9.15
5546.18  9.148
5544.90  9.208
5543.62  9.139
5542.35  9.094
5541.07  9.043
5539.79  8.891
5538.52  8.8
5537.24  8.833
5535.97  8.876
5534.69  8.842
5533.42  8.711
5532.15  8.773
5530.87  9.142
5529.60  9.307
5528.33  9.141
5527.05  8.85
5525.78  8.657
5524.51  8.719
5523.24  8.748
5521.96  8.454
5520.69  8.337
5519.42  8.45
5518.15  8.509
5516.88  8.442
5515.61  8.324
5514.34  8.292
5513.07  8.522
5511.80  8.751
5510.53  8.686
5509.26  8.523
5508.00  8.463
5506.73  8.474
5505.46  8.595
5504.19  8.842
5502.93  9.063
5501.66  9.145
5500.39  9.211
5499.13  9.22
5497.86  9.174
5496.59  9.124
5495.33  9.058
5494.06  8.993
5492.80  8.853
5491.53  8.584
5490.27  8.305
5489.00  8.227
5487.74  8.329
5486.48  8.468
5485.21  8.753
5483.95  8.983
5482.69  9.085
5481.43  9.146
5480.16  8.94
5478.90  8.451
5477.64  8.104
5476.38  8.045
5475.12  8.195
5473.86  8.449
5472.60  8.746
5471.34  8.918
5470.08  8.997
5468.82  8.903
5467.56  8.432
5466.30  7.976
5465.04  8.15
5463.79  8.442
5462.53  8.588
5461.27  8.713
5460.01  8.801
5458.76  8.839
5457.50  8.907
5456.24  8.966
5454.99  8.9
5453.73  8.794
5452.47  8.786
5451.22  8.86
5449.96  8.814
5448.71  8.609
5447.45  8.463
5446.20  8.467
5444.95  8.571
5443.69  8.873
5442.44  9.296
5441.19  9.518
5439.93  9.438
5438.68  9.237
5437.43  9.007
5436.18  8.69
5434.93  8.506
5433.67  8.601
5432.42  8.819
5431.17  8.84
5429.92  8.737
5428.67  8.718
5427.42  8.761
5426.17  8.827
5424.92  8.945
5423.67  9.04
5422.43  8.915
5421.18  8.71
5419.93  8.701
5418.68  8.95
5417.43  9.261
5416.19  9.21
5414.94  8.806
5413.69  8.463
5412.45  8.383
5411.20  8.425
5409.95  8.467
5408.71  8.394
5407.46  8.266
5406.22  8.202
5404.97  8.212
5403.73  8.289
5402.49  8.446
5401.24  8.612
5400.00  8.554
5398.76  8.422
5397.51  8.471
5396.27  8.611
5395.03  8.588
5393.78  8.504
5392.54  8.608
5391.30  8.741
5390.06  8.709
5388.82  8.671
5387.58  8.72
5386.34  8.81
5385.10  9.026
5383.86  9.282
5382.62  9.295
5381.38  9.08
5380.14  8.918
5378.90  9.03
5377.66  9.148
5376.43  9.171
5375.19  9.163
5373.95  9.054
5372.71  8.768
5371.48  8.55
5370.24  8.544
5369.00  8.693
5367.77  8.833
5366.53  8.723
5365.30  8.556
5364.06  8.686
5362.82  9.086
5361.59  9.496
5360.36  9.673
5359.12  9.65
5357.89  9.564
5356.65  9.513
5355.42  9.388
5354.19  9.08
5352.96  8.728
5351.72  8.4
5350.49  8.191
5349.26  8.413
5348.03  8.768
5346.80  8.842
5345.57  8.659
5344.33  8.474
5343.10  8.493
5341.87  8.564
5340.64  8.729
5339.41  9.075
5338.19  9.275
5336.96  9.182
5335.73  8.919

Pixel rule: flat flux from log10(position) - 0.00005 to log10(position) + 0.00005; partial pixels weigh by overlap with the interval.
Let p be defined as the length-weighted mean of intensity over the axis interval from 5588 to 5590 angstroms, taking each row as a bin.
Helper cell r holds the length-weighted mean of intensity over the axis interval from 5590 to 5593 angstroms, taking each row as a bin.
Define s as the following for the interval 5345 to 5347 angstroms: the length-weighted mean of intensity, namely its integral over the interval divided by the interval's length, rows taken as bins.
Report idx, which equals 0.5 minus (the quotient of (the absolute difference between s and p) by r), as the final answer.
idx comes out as 0.48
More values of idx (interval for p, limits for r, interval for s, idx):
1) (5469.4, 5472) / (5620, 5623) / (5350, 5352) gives 0.43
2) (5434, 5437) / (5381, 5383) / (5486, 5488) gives 0.48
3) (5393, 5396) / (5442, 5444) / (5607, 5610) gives 0.38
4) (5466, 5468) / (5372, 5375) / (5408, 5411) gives 0.48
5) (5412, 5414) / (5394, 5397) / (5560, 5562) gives 0.44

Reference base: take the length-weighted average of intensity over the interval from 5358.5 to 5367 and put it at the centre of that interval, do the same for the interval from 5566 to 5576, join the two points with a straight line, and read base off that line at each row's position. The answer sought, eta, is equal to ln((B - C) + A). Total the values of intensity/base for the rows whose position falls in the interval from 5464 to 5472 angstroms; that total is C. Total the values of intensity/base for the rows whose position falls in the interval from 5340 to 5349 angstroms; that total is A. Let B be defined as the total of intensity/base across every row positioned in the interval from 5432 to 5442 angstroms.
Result 2.2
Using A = 7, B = 7.9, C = 6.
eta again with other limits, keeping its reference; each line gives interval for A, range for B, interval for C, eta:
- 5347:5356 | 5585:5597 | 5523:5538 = 1.2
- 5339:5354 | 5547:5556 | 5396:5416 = 1.4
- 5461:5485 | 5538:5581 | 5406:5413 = 3.9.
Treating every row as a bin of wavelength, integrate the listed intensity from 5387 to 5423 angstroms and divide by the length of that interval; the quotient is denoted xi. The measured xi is 8.60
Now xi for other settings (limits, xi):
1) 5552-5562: 9.32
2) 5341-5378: 8.89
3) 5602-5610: 9.30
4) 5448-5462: 8.81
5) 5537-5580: 9.12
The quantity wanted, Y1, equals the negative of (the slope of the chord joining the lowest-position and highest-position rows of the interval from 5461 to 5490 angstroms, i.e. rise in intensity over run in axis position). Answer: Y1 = 0.018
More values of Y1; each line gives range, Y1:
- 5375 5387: 0.032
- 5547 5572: 0.013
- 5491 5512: -0.008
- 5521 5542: -0.031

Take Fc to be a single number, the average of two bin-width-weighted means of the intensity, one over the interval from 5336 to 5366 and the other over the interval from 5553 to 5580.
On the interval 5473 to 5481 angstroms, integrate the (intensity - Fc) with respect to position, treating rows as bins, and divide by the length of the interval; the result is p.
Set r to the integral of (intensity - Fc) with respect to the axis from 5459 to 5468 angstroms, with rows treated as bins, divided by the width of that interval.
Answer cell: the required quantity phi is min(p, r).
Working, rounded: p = -0.60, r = -0.54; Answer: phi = -0.60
